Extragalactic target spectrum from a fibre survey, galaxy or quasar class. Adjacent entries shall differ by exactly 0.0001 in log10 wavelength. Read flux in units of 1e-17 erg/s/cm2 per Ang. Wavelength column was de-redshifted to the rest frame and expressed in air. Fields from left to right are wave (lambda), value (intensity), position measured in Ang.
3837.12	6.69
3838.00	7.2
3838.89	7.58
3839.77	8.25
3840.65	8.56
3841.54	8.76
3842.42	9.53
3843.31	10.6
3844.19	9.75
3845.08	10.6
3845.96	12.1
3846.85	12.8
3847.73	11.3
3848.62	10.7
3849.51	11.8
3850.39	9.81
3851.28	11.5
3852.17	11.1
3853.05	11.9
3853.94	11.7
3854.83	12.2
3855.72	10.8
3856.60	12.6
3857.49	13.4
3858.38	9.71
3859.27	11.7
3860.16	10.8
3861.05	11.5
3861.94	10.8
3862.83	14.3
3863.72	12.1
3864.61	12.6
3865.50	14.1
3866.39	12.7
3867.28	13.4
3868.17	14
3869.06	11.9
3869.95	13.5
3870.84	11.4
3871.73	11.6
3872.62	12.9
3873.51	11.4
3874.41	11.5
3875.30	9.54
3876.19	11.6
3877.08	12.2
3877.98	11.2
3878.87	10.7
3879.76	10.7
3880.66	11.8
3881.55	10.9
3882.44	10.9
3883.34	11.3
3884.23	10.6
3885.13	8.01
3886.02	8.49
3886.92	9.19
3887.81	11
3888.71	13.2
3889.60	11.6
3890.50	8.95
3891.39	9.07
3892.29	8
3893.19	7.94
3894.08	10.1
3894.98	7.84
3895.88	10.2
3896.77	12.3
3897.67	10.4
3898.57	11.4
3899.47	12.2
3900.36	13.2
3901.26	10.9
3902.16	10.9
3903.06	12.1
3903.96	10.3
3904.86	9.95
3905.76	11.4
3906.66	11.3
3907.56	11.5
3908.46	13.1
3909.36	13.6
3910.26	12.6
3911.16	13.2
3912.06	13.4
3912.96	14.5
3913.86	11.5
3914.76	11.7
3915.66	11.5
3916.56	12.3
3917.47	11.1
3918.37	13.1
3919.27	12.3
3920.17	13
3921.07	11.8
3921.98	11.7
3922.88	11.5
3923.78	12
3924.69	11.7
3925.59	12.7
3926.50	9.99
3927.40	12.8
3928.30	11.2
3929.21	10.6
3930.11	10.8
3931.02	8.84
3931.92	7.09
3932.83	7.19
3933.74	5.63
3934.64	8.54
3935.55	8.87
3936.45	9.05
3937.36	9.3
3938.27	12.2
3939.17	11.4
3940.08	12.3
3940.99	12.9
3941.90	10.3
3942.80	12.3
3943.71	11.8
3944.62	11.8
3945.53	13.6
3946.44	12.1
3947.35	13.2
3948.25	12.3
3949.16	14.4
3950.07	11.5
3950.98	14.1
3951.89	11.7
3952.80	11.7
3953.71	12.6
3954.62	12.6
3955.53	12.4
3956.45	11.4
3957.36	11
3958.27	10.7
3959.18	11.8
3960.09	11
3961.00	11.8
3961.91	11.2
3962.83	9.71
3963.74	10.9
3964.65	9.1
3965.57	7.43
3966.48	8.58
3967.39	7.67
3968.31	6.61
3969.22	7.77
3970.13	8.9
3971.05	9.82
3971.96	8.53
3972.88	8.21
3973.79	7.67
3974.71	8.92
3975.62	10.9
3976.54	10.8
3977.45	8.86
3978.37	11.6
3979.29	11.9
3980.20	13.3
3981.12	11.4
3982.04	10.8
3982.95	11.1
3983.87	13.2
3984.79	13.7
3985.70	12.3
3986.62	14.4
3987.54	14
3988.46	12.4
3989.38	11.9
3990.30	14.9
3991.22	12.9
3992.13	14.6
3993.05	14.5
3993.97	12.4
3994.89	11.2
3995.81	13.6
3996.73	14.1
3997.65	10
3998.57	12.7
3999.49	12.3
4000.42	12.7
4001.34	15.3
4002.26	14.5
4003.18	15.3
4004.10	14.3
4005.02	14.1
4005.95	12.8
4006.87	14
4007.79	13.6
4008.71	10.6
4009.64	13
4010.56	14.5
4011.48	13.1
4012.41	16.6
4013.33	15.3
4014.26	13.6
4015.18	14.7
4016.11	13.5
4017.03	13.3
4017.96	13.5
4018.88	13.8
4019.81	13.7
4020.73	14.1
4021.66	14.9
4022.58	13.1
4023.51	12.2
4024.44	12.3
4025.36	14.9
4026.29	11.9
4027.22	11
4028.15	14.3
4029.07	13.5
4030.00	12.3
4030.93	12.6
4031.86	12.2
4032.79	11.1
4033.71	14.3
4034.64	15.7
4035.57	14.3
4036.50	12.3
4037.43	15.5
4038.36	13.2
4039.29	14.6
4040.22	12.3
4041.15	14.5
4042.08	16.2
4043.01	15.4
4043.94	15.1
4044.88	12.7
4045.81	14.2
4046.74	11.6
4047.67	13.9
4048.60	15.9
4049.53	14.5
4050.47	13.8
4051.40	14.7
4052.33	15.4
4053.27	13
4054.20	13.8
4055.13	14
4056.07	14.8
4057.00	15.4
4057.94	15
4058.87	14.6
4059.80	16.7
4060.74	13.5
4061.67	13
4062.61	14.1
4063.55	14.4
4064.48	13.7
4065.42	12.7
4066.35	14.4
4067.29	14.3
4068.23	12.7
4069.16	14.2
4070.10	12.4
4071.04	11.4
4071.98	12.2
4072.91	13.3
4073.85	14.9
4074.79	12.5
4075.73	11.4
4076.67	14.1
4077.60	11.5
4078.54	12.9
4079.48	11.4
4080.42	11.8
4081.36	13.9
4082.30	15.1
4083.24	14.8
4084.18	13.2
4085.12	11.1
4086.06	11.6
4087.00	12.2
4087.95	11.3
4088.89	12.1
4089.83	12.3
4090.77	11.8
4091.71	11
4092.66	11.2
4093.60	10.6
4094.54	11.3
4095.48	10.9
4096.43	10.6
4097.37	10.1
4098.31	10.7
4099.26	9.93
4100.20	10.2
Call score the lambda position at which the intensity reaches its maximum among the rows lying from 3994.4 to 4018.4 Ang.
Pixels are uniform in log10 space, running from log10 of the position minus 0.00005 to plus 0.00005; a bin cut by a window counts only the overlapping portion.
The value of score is 4012.41 Ang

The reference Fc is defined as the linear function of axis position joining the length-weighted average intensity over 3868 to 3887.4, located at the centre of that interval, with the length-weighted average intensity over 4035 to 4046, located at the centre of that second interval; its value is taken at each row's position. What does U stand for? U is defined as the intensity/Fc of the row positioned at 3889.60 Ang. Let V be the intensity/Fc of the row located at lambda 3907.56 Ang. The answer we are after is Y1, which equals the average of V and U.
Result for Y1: 1.00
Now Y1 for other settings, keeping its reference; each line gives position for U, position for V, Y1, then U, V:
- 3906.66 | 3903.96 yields 0.93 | 0.97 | 0.89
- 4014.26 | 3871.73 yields 1.02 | 0.99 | 1.05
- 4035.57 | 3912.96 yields 1.12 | 1.01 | 1.23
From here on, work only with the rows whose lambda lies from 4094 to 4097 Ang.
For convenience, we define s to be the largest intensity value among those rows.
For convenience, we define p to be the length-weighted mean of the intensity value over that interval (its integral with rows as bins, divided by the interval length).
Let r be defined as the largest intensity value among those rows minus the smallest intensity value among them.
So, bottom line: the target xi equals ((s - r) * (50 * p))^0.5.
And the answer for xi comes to 76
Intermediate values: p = 10.9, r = 0.7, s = 11.3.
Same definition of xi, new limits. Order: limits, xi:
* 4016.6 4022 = 96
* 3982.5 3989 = 85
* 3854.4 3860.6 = 75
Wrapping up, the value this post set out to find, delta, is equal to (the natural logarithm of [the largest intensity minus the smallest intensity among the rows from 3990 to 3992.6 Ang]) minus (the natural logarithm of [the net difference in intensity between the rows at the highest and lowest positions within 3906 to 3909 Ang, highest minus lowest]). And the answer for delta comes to 0.1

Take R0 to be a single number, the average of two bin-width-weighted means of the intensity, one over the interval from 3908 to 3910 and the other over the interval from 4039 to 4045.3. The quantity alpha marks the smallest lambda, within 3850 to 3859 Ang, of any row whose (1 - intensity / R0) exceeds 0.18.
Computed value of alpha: 3850.39 Ang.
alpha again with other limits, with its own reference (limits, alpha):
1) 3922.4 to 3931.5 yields 3926.50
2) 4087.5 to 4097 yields 4087.95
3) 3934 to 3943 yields 3934.64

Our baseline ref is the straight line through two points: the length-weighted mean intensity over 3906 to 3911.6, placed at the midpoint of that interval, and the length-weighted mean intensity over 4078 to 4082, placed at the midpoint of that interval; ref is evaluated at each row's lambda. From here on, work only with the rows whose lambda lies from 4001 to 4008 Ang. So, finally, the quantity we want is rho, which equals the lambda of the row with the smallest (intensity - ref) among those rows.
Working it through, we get 4005.95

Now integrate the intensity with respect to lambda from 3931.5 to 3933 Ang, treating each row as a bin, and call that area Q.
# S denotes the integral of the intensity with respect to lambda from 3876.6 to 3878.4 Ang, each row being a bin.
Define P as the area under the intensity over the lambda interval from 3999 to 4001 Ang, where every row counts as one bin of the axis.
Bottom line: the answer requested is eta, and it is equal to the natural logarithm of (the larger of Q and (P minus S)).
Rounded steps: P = 25.3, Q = 11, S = 21.0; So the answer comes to 2.37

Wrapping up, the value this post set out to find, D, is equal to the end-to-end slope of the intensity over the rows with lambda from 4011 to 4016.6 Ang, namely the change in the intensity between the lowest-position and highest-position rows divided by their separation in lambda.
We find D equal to 0.1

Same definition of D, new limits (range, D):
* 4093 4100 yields -0.1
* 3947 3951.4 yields 0.2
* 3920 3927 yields -0.5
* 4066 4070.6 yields -0.5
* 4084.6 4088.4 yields 0.1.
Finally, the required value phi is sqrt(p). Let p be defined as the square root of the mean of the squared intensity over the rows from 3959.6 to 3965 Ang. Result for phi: 3.26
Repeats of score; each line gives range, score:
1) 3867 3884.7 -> 3868.17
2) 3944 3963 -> 3949.16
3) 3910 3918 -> 3912.96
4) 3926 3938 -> 3927.40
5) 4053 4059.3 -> 4057.00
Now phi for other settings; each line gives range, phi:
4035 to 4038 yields 3.75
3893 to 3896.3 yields 3.02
